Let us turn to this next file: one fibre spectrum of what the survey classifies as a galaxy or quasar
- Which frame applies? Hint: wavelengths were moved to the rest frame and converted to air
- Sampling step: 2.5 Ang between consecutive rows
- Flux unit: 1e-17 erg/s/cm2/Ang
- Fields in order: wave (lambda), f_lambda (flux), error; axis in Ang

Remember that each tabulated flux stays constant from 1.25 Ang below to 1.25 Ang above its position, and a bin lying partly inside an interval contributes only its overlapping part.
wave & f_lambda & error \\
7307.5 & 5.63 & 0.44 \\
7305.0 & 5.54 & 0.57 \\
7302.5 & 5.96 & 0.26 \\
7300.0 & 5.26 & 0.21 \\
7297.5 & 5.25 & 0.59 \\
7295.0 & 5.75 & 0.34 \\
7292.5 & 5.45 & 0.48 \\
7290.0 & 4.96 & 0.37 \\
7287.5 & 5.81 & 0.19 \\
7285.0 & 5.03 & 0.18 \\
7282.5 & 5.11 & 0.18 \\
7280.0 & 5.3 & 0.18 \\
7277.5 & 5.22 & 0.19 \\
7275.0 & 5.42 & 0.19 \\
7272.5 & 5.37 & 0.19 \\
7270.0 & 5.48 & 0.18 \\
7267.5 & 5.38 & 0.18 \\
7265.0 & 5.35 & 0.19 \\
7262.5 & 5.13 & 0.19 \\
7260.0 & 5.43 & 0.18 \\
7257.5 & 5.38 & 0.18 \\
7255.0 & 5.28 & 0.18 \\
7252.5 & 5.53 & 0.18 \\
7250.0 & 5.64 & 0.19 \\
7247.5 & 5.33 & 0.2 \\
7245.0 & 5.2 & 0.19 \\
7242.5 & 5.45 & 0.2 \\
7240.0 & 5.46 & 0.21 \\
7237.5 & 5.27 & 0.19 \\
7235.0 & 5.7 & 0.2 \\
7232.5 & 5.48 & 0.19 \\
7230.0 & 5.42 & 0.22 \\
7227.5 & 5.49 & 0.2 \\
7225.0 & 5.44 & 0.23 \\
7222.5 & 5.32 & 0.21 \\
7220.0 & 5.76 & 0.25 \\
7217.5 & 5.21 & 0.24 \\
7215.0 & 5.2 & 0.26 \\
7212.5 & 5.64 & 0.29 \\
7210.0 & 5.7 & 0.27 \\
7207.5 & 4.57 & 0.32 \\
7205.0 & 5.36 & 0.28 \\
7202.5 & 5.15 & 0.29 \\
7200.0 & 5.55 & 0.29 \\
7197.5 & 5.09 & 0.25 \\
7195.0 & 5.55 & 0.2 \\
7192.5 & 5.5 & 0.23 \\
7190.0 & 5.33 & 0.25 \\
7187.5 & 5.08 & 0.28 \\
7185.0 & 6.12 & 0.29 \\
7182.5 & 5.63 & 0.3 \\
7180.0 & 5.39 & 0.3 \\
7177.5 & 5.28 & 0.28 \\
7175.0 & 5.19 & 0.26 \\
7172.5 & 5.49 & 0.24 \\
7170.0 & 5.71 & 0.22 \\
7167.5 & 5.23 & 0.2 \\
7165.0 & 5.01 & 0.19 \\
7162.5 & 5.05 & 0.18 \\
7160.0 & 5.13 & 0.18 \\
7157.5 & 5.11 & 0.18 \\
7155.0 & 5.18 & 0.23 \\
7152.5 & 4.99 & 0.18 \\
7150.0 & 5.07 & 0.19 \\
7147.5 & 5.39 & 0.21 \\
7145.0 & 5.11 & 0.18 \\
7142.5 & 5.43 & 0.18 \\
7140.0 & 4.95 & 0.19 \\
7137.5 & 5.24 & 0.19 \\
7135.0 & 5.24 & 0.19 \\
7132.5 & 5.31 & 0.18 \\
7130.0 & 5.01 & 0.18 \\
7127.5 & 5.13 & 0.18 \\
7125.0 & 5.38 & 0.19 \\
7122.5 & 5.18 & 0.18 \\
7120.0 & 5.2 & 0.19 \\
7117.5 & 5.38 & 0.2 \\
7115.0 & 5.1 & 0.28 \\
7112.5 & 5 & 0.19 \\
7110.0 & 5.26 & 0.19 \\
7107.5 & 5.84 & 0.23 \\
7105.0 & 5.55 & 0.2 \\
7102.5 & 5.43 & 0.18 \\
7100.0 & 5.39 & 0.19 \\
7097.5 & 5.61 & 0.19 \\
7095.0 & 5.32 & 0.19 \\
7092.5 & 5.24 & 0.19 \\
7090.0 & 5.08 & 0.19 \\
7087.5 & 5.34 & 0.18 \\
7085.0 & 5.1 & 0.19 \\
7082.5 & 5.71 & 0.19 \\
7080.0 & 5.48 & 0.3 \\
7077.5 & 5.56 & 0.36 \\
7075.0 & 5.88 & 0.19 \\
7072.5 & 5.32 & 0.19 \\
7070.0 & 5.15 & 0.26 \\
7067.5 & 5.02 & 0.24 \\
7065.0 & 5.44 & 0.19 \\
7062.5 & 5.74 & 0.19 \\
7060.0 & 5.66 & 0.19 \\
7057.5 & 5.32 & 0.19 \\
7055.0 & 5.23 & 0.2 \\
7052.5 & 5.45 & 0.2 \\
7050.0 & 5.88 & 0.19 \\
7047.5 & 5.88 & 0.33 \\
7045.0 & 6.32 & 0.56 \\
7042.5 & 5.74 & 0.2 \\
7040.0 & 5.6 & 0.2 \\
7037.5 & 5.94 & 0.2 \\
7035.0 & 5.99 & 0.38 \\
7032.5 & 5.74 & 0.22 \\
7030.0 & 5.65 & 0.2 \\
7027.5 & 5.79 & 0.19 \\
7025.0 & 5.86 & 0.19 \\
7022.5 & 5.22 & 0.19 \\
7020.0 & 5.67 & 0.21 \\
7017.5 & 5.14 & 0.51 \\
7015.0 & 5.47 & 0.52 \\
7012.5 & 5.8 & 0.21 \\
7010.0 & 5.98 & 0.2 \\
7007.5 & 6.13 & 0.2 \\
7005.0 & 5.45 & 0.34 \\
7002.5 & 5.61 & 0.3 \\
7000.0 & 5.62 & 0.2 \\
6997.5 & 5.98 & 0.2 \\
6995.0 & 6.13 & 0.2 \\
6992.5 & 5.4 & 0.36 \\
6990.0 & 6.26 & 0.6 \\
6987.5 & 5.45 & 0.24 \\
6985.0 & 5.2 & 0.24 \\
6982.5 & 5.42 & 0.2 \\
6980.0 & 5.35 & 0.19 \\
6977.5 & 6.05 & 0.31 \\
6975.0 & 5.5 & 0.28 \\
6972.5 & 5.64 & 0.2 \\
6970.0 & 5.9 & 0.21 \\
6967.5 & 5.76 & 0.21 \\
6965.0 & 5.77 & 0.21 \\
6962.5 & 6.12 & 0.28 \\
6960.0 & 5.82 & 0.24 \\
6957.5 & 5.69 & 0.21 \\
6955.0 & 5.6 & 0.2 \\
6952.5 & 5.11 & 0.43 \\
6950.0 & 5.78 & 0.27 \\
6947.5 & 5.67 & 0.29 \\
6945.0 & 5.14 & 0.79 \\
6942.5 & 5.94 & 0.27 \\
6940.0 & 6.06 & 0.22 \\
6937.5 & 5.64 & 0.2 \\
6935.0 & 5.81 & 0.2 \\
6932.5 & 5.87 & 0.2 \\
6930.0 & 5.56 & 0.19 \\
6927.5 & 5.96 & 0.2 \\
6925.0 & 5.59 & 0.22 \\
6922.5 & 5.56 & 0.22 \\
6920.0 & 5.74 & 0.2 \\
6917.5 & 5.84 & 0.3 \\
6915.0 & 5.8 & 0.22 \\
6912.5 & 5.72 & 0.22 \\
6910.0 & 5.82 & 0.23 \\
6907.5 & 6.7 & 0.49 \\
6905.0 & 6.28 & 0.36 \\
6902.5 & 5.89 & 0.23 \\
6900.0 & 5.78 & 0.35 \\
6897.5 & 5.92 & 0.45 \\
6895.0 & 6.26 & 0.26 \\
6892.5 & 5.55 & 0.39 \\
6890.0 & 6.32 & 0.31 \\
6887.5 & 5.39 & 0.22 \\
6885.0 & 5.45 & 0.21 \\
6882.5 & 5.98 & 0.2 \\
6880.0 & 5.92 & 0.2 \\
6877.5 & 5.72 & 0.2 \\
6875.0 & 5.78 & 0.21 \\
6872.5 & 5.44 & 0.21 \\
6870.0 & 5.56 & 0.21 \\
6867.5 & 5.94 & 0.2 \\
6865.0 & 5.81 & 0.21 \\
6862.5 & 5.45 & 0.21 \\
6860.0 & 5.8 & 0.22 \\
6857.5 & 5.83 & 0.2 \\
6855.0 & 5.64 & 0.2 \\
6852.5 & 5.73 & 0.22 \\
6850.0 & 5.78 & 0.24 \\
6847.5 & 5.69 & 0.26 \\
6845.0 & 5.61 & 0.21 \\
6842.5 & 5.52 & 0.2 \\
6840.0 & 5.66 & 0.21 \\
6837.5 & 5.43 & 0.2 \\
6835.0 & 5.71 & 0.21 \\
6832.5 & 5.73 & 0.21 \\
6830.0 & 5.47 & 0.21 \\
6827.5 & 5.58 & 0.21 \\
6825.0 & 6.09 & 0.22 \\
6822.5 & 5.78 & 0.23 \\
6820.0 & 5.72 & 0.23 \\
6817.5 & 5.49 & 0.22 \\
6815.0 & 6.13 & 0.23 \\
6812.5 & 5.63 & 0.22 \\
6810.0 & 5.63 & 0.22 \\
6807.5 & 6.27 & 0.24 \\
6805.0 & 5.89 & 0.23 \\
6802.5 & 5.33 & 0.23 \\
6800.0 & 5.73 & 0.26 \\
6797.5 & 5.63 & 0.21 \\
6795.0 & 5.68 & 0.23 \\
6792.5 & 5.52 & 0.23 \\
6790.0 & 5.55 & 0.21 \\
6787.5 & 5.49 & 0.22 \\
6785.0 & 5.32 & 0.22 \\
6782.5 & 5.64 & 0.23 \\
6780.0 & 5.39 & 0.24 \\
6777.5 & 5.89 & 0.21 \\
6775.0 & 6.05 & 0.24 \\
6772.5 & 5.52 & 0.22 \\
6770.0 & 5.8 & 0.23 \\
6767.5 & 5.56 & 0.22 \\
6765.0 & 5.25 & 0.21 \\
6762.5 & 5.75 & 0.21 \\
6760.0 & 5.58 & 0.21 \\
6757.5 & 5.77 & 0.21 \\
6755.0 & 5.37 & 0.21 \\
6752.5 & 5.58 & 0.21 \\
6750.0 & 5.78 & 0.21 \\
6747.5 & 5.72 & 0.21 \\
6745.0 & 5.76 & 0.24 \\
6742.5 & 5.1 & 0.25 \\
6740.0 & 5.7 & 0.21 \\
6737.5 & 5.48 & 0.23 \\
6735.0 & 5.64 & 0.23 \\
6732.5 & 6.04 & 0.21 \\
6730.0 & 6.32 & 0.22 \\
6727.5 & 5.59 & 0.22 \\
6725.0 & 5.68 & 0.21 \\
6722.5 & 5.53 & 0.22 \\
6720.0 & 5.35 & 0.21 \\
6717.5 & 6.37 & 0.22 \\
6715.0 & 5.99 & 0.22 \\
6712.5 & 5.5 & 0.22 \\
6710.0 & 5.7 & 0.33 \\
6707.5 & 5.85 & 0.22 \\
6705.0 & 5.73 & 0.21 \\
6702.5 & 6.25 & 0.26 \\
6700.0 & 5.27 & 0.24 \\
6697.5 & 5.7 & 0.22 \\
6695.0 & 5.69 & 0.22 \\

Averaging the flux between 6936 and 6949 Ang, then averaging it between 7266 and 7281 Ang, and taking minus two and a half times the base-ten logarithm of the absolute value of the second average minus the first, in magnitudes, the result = 1.2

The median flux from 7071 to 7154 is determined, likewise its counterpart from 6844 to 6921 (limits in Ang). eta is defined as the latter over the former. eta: 1.089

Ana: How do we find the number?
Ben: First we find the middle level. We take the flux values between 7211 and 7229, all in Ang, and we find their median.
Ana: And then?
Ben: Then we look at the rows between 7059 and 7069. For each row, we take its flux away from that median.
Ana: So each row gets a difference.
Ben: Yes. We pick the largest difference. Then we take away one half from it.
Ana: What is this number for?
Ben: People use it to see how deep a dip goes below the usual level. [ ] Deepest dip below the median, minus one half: -0.08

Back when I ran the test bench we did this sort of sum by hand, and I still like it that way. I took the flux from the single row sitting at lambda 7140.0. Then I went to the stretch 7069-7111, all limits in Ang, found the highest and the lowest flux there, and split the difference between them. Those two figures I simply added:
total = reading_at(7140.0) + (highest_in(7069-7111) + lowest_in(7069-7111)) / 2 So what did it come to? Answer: 10.4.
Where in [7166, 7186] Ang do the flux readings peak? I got 7185.0 Ang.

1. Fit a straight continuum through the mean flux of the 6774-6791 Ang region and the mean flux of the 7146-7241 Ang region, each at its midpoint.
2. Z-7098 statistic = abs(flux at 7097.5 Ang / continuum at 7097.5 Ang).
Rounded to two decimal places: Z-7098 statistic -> 1.04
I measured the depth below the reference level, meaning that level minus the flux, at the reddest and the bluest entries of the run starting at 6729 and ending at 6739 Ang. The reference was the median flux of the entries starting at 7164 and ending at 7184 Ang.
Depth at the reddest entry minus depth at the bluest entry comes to 0.84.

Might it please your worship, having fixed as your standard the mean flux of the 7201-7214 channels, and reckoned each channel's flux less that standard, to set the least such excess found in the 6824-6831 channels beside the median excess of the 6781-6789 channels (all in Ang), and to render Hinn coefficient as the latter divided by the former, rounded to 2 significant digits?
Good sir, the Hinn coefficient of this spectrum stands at 1.1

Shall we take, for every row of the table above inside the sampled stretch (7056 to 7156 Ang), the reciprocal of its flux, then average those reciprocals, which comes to 0.188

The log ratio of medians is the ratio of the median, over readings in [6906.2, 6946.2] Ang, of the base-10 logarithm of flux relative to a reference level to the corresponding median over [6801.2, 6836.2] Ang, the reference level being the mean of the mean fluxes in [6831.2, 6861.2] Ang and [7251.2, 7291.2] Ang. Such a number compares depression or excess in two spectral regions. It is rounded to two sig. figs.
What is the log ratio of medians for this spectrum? 1.4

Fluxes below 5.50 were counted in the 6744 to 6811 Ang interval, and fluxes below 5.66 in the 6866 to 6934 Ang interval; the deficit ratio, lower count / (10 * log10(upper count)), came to 0.66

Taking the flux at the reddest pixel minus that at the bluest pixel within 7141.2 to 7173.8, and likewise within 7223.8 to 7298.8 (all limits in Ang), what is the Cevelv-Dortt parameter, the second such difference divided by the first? -3.2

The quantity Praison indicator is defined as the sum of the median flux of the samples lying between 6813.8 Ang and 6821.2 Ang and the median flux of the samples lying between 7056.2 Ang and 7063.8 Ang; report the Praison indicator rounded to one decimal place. 11.4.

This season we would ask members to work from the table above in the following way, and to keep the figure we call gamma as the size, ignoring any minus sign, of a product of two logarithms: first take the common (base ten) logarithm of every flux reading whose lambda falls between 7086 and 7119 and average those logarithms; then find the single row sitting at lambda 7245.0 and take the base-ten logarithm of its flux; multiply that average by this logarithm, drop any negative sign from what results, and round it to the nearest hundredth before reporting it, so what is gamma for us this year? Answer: 0.52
